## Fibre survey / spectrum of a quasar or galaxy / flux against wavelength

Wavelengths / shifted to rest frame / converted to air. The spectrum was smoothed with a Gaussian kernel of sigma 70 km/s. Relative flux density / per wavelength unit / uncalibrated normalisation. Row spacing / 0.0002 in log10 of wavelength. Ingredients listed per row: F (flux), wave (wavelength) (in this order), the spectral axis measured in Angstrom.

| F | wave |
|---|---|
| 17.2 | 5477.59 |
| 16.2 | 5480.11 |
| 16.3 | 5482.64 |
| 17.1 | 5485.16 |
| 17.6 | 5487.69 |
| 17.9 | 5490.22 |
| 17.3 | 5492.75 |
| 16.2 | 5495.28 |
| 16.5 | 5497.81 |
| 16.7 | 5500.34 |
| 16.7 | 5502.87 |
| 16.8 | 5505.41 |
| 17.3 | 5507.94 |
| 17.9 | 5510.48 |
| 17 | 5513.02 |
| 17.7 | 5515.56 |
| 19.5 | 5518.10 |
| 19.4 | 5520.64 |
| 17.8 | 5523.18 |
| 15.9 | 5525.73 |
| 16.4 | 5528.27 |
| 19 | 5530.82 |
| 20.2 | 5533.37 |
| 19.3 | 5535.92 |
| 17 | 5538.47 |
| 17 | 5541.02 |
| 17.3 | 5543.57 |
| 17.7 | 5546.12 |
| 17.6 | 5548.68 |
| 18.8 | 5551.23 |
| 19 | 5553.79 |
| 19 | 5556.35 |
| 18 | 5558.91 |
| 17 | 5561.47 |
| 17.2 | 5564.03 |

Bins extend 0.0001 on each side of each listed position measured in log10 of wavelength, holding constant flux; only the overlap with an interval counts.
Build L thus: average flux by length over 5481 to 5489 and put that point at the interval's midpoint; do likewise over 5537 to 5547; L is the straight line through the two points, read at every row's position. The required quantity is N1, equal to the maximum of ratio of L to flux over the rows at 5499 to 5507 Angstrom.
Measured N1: 1.02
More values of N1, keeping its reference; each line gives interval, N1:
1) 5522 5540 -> 1.08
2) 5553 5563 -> 1.02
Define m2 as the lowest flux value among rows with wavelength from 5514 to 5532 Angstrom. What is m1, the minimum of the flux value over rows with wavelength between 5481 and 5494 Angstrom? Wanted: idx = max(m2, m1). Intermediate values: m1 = 16.3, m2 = 15.9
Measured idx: 16.3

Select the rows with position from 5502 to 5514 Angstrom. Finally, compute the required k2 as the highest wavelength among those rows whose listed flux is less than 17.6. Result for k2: 5513.02 Angstrom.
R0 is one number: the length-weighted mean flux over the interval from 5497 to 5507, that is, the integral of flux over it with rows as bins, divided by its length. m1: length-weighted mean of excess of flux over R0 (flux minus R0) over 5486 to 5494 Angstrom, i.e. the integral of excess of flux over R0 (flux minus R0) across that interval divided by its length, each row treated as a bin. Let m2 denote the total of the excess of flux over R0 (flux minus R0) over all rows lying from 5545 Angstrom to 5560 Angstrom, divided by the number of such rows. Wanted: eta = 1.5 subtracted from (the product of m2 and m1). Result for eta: -0.10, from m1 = 0.9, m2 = 1.64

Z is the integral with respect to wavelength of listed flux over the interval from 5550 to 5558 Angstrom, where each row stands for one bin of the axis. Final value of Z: 151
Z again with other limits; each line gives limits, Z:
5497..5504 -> 117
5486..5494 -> 140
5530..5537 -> 137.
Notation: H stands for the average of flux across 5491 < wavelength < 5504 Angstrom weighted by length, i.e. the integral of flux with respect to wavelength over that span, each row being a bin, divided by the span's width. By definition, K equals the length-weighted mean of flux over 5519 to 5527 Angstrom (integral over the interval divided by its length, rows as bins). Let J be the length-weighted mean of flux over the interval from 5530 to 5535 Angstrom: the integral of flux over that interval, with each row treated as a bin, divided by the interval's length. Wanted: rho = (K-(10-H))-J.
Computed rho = 4.9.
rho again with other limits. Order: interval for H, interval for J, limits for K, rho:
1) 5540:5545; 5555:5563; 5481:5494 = 6.4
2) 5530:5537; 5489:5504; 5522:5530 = 9.4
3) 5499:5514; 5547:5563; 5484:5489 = 6.2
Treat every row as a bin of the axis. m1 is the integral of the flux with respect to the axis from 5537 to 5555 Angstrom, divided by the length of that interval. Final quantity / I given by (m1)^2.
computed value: 316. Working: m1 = 17.8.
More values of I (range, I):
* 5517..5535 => 336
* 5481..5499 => 288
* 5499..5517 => 295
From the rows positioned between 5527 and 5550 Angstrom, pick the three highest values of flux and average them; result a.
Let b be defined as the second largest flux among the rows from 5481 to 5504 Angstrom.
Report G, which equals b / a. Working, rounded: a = 19.5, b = 17.6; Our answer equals 0.90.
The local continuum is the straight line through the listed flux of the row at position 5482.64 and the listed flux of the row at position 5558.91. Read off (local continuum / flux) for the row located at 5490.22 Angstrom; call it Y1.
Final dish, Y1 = 0.92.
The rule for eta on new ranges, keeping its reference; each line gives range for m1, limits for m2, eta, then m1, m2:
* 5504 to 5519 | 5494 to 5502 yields -1.73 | 0.9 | -0.25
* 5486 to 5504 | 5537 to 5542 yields -1.42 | 0.3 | 0.29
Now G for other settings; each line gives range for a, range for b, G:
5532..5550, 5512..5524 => 1.02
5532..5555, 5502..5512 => 0.89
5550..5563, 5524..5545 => 1.02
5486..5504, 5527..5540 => 1.10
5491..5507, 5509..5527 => 1.15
